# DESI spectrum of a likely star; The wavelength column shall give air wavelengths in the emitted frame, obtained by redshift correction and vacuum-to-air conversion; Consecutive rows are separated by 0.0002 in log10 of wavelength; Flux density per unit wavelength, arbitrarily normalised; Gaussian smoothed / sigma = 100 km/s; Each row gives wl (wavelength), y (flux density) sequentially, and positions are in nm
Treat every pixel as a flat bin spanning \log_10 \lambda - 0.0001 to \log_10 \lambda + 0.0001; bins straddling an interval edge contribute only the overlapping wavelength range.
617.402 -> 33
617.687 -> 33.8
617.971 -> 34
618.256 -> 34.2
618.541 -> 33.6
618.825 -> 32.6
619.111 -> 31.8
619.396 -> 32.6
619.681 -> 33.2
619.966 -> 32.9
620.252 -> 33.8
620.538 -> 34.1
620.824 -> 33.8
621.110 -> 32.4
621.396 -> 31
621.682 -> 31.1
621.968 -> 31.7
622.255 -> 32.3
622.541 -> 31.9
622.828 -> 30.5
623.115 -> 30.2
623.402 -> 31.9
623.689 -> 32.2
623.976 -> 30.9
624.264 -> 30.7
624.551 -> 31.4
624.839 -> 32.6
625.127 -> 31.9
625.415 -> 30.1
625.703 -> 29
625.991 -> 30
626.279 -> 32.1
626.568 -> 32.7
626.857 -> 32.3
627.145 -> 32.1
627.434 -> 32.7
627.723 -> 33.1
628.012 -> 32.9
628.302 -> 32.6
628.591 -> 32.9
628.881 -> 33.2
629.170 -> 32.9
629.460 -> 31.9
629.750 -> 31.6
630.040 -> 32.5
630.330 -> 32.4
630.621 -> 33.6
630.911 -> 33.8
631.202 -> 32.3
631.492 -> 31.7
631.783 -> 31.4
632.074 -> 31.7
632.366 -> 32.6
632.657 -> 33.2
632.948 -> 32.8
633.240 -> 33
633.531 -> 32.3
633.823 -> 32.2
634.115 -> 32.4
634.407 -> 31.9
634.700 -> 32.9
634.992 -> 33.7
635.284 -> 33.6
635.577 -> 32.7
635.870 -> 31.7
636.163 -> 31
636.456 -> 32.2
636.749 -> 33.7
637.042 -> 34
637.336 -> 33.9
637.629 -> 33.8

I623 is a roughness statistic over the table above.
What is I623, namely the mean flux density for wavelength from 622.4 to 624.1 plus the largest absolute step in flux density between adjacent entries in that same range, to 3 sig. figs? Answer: 33.0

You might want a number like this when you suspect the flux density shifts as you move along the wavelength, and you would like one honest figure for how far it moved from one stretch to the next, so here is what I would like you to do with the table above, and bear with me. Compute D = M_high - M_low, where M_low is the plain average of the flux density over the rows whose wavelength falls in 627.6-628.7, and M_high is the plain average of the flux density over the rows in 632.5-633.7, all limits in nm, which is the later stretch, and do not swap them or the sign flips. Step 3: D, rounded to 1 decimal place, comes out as 0.0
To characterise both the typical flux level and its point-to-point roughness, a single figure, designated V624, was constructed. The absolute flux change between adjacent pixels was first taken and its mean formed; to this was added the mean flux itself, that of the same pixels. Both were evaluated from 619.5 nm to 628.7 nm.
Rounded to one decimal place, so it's 32.7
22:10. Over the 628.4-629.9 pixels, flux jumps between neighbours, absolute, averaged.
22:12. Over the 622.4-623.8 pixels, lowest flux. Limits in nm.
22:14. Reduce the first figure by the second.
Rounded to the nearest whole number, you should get -30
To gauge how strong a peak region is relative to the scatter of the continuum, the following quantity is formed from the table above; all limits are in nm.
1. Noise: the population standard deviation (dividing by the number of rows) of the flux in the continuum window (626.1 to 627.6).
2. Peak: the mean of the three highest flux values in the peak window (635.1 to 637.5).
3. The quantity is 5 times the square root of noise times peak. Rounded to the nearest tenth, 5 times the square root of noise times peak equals 15.2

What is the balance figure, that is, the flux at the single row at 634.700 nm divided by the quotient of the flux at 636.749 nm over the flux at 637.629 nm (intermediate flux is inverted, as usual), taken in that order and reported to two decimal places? 33.00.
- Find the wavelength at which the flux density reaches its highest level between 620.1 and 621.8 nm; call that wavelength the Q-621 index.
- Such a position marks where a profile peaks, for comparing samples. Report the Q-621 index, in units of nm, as 620.538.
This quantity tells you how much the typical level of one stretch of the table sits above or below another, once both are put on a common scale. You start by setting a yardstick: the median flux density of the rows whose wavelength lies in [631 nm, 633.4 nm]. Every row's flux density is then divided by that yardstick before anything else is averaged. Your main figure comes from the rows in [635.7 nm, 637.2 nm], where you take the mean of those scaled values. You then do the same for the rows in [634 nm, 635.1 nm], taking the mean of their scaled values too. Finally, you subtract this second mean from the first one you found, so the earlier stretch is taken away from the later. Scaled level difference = -0.01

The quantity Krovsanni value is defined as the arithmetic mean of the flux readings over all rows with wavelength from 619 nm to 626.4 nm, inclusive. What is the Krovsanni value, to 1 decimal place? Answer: 31.8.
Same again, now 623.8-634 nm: 32.1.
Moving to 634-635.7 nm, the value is 32.9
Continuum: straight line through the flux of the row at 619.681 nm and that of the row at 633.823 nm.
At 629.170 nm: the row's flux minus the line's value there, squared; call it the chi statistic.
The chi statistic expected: 0.1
